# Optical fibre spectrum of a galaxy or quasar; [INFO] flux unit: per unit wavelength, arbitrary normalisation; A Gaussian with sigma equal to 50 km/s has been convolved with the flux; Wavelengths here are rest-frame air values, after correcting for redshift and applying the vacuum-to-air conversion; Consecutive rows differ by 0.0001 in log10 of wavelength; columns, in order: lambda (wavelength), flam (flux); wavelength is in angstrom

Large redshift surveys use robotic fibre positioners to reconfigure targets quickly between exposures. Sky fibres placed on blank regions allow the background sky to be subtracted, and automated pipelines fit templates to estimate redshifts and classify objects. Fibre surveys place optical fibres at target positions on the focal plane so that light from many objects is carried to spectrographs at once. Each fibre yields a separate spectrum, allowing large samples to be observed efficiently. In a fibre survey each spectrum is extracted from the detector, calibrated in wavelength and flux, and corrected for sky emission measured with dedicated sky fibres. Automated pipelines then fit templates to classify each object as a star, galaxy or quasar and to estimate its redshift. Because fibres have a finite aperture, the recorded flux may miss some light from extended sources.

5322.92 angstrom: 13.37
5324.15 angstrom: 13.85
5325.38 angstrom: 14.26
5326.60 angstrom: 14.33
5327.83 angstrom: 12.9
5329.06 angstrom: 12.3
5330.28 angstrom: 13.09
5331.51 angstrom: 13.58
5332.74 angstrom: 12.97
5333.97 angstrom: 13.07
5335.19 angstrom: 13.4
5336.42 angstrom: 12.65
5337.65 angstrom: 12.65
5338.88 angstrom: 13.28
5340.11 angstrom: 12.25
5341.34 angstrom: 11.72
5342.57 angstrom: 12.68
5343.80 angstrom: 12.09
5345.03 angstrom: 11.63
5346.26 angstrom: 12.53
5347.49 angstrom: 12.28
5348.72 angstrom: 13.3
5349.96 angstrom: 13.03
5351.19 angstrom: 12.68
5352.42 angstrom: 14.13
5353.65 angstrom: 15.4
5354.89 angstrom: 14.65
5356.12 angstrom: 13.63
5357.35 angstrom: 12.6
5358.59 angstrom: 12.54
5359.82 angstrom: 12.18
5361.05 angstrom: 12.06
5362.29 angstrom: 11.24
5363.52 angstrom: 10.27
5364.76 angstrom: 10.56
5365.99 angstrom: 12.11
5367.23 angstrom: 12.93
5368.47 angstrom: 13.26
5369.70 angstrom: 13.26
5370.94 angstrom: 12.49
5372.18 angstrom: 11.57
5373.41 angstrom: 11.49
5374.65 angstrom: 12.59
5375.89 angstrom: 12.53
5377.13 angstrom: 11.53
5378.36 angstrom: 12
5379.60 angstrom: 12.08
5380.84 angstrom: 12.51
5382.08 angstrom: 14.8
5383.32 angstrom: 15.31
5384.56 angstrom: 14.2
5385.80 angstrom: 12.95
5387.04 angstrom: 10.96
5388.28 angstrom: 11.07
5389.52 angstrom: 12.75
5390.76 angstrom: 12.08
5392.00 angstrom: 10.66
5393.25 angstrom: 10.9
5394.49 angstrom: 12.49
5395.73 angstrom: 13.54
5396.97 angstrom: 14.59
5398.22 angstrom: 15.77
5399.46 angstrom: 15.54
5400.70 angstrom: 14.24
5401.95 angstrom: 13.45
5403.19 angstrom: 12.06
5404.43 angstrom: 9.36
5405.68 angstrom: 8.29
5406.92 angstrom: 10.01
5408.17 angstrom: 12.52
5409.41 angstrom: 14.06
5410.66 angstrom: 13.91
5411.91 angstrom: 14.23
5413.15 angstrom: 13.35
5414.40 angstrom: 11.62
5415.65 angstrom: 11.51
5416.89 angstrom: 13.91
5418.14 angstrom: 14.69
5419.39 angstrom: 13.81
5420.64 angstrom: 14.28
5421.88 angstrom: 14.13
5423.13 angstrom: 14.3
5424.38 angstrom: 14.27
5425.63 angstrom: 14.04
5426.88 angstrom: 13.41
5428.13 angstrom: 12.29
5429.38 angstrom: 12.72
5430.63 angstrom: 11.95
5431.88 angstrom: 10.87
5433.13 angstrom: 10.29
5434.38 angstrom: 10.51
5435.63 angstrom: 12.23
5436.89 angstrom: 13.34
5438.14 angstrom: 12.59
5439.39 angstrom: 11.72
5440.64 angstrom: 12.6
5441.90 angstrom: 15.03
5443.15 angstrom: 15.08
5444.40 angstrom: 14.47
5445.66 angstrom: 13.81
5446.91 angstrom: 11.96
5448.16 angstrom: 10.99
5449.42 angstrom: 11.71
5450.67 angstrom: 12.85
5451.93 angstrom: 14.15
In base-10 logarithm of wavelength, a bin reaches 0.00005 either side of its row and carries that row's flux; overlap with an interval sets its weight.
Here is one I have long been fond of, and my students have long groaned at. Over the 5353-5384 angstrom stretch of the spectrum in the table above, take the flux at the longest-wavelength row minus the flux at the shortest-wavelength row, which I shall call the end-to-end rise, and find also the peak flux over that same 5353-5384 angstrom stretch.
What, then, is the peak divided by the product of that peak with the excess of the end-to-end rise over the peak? -0.065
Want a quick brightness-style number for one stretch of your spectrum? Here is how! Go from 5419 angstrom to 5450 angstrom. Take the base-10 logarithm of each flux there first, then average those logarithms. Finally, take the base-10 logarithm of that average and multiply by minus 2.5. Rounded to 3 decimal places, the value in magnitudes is -0.111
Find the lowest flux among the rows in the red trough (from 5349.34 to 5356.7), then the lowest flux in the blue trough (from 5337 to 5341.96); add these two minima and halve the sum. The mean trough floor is 12.2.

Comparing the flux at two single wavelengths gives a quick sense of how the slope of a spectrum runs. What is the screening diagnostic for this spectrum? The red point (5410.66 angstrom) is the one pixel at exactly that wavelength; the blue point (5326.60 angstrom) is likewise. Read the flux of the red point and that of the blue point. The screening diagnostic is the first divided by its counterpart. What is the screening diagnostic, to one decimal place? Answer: 1.0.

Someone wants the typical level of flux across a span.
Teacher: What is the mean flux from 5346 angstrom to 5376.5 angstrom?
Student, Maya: 12.6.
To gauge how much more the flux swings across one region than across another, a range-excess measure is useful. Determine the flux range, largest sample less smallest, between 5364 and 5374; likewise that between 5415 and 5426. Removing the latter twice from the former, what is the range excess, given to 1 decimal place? -3.7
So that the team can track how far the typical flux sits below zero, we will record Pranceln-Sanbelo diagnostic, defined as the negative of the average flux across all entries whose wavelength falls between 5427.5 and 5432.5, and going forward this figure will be -12.0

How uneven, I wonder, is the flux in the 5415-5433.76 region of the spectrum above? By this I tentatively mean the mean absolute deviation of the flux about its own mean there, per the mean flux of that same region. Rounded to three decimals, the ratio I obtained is 0.091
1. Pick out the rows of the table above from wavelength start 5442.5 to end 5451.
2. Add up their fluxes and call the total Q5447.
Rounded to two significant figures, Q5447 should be 91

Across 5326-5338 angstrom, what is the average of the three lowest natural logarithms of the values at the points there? 2.53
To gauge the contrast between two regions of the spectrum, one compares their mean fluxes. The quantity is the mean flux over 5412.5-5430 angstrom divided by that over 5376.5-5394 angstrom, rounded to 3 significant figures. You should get 1.08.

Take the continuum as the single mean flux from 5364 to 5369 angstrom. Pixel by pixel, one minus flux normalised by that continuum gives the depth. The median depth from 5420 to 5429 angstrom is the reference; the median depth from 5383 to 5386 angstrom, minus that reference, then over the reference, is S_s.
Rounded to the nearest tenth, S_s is 0.0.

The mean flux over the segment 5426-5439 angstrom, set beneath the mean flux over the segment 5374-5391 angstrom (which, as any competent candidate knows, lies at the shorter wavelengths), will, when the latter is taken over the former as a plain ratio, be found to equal 1.05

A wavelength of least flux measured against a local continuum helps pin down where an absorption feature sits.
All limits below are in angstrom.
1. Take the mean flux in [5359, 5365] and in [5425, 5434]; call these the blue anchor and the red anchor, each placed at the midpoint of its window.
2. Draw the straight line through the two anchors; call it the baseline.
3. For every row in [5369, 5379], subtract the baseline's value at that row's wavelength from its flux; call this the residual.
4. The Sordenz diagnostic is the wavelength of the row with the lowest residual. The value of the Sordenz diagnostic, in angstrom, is 5377.13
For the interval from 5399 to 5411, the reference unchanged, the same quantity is 5405.68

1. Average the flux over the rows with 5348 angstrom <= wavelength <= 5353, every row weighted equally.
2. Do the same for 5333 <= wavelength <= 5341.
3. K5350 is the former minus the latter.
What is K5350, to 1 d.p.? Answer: 0.4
